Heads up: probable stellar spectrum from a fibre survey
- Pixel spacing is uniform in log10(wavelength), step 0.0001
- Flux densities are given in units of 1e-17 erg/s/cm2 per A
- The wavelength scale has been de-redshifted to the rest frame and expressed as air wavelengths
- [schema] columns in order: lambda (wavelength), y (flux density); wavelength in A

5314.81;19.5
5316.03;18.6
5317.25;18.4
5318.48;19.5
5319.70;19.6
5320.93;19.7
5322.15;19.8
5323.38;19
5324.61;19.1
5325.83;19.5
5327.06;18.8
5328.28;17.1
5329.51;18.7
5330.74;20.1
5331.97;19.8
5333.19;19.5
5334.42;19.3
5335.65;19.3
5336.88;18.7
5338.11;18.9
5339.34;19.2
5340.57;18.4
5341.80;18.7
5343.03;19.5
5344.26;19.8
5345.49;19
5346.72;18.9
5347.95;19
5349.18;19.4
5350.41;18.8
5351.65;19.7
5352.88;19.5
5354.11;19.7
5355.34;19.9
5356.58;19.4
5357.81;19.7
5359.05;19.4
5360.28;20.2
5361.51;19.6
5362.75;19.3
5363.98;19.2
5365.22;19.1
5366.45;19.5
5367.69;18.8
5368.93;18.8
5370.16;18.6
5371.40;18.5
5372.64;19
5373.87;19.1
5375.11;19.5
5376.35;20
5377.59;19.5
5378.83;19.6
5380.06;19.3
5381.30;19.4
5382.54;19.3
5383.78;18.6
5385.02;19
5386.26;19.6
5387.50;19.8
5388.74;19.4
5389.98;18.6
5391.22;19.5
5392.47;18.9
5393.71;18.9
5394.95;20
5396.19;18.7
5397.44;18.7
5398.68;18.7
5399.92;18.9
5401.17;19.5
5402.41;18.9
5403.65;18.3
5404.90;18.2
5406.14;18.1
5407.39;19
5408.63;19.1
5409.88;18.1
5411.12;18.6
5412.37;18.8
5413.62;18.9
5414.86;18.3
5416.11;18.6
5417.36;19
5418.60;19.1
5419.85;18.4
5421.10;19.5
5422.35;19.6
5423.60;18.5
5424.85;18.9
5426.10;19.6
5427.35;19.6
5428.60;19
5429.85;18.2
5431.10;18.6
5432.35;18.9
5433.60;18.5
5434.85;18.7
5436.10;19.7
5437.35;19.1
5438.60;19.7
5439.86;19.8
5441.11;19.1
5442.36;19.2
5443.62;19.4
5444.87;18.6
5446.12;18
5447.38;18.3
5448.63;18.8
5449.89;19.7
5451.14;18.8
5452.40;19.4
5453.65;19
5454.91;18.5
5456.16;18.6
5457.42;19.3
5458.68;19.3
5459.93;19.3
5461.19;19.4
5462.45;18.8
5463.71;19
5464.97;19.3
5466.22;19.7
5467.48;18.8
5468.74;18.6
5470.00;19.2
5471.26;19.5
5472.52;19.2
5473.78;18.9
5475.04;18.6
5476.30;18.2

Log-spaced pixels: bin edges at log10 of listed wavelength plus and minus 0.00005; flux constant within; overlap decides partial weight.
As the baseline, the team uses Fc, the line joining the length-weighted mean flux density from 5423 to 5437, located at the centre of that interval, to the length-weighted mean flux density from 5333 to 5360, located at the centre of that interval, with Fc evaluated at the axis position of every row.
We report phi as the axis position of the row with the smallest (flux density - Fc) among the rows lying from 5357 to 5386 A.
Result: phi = 5371.40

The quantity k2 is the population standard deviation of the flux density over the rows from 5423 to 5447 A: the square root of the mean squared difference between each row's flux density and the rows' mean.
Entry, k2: 0.520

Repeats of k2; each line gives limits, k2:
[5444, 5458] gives 0.478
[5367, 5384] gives 0.429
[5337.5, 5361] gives 0.455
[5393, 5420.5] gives 0.443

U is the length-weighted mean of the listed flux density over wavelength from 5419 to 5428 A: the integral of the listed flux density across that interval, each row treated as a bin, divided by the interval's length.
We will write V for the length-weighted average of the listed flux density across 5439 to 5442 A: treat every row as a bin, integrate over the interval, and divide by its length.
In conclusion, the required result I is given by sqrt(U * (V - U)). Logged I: 2.4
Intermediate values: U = 19.14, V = 19.4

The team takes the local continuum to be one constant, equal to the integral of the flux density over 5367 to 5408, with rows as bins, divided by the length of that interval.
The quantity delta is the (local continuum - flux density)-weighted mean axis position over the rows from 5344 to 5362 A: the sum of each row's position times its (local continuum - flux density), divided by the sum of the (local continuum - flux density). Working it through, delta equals 5355.5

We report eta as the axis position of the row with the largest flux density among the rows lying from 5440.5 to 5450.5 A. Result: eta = 5449.89 A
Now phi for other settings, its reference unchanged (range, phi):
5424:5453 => 5446.12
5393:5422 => 5406.14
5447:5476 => 5447.38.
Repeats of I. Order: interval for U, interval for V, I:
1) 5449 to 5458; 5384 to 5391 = 2.1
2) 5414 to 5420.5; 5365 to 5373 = 1.8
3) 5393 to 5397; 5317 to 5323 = 2.3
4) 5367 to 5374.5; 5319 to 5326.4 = 3.5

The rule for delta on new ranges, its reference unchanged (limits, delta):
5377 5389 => 5383.2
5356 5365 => 5359.9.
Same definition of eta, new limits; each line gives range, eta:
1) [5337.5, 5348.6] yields 5344.26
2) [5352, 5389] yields 5360.28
